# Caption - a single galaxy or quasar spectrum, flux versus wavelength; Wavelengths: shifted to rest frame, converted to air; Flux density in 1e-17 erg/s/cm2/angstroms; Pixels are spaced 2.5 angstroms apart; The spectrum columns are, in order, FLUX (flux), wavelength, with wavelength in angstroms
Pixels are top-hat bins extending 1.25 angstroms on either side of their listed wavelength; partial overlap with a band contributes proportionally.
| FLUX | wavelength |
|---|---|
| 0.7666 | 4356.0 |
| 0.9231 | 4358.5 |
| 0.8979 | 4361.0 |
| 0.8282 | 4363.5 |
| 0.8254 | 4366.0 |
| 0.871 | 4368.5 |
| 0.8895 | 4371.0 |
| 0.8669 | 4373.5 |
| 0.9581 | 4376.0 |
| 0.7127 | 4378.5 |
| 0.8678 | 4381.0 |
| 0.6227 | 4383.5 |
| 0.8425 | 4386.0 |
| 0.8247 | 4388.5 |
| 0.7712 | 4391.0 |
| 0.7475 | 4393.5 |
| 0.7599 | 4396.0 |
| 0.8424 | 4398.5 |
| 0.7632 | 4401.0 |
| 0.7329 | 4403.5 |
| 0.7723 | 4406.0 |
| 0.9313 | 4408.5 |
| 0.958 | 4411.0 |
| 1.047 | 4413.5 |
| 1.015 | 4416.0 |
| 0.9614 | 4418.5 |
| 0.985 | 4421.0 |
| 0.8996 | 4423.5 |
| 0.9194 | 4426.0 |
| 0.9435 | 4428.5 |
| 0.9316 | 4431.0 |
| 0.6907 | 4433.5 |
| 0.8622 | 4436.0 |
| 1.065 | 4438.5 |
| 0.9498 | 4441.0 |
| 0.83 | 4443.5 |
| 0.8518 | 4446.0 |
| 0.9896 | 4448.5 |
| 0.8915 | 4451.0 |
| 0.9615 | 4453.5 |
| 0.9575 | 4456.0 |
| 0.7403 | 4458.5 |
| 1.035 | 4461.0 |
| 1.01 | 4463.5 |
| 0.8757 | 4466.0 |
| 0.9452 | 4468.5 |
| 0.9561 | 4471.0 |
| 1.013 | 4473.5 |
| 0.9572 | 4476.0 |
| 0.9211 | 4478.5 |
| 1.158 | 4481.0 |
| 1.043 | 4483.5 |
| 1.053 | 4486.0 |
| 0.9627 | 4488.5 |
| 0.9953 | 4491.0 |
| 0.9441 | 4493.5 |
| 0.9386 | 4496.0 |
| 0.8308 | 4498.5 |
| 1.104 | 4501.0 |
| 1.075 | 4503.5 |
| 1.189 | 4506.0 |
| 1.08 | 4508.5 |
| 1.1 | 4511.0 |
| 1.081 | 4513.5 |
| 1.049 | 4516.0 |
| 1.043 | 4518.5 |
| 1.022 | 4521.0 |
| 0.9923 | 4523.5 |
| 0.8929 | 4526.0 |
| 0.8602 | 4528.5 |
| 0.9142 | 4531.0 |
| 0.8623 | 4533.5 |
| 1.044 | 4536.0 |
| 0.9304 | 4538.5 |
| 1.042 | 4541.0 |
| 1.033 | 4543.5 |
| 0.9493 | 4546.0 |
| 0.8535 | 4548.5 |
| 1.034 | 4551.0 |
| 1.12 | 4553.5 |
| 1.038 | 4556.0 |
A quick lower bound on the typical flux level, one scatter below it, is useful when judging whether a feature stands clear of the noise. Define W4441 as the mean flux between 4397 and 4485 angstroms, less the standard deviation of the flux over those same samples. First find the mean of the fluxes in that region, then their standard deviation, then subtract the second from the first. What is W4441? 0.82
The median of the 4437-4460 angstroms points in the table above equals 0.95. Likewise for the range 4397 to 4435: 0.93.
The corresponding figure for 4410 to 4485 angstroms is 0.96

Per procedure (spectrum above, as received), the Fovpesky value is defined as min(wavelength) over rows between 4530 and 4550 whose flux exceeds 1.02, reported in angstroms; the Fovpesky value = 4536.0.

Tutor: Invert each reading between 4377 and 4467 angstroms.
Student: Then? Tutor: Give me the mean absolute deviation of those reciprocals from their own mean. 0.13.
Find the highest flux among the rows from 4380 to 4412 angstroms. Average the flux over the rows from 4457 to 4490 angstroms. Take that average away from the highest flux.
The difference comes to -0.017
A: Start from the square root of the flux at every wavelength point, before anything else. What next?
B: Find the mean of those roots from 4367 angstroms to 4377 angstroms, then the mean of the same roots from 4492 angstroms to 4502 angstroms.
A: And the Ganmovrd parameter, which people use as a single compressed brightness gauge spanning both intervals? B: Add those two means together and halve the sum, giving 0.96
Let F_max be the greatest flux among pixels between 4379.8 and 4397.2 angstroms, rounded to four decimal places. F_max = 0.8678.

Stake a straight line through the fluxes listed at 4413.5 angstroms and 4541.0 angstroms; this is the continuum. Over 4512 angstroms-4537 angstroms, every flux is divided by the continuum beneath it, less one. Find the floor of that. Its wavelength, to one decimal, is 4528.5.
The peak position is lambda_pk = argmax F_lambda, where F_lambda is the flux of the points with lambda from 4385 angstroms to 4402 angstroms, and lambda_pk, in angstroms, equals 4386.0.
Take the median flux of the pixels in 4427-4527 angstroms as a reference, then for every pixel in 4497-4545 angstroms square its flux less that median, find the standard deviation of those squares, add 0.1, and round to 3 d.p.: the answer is 0.111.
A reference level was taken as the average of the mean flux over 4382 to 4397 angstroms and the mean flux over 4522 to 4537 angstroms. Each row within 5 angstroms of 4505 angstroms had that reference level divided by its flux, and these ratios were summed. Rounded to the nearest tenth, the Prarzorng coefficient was 3.0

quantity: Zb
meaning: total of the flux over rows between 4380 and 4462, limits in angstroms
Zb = 29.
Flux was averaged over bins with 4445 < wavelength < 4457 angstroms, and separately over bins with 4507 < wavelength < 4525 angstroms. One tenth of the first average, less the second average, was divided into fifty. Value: -52.1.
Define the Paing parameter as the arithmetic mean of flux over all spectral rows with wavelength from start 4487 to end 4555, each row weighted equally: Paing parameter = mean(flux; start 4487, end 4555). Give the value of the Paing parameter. 1.00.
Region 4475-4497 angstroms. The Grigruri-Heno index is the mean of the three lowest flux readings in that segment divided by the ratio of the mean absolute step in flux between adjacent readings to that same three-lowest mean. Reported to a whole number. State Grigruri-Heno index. 12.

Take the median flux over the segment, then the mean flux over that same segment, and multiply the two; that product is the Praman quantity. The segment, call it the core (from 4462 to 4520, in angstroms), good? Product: 1.027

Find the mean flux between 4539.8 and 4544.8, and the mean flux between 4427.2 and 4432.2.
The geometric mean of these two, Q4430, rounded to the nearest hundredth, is 0.99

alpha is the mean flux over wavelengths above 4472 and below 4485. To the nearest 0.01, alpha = 1.02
